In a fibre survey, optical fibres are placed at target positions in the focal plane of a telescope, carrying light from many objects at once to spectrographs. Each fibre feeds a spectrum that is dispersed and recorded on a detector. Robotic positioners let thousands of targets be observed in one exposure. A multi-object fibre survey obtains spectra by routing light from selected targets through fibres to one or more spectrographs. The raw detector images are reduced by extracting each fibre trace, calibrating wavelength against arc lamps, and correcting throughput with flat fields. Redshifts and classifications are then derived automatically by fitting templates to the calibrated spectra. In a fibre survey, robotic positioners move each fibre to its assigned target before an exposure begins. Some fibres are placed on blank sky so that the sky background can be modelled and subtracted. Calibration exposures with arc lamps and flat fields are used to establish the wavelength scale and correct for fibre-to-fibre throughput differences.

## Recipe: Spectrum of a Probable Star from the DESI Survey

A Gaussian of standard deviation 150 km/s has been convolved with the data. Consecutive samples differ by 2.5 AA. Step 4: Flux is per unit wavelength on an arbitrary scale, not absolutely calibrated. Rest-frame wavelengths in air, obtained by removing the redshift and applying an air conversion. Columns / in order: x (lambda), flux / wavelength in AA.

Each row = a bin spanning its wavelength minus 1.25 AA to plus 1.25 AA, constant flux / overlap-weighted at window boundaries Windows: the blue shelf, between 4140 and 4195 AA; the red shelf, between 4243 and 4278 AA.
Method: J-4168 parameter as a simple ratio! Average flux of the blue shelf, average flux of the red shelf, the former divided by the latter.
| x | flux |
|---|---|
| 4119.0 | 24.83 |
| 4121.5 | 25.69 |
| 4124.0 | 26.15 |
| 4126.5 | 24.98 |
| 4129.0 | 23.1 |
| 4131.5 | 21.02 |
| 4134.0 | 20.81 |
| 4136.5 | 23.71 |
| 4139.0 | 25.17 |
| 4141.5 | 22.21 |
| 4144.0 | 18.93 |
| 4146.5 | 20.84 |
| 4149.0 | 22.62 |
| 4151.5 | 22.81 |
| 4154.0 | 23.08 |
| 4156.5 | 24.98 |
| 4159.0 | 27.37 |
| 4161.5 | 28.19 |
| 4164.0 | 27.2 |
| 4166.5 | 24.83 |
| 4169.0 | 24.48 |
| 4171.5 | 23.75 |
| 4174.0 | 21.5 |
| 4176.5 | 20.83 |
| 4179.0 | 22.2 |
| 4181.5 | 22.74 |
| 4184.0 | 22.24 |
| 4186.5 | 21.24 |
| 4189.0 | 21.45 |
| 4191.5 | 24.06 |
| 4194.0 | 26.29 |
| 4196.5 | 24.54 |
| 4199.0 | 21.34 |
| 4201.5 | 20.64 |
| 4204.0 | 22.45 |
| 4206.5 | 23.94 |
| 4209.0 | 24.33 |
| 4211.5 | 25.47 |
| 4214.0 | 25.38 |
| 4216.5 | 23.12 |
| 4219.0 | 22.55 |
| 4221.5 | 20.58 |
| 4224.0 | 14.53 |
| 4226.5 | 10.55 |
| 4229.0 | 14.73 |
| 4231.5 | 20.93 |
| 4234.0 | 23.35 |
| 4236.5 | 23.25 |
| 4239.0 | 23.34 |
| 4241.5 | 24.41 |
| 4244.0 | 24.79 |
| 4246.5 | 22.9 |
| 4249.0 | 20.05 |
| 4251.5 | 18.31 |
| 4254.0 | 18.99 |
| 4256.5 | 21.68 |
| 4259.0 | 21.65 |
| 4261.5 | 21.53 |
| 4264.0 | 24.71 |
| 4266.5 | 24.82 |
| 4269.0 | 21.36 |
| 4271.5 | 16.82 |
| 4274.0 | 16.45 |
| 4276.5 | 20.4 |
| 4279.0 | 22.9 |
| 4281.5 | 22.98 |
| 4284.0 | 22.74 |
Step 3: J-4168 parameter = 1.11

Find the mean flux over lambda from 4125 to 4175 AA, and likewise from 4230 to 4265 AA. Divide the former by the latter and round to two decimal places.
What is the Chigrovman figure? 1.07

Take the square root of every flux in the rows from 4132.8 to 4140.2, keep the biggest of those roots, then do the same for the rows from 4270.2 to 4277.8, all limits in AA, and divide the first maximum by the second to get 1.11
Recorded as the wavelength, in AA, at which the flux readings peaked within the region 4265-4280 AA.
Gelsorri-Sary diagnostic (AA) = 4266.5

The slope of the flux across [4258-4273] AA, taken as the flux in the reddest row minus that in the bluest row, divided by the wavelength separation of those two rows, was -0.4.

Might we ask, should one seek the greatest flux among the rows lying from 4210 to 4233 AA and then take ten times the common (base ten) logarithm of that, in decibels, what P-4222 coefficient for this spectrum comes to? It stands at 14.06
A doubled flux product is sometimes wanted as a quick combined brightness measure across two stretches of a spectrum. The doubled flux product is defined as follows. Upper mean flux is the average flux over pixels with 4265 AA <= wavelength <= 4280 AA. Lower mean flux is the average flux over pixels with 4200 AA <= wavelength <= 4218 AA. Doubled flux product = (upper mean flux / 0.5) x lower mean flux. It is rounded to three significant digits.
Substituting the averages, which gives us 966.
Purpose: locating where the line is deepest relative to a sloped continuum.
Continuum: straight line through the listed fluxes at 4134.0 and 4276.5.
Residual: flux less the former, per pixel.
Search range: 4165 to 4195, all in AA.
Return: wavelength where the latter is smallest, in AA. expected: 4176.5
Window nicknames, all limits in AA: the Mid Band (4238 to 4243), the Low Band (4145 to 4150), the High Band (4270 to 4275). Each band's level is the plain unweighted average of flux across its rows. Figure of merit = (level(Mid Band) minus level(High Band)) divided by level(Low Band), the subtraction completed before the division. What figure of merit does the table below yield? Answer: 0.3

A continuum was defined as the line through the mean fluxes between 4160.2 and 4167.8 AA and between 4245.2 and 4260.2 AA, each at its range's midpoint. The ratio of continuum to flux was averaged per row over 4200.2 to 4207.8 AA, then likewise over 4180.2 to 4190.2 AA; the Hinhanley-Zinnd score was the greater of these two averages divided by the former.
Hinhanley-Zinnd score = 1.07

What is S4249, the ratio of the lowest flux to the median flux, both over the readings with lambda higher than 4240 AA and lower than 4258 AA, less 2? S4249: -1.16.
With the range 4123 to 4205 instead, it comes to -1.17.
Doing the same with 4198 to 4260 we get -1.53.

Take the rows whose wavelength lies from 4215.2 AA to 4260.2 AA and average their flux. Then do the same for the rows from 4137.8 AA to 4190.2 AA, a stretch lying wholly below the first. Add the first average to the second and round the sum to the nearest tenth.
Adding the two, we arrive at 43.8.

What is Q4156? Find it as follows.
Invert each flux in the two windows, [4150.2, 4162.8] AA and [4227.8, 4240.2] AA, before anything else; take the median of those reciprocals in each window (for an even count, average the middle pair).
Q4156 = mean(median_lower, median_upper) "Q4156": 0.0415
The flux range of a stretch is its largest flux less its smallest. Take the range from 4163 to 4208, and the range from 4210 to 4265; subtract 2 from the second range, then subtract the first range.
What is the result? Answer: 6.4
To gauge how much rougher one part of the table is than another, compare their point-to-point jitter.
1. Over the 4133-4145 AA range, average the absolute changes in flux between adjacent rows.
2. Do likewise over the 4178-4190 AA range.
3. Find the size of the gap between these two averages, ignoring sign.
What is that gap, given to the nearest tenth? 2.1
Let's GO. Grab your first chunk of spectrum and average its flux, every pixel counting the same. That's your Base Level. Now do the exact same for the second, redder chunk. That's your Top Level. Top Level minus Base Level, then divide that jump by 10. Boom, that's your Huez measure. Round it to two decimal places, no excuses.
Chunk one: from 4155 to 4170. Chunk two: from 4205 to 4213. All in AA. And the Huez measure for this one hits -0.16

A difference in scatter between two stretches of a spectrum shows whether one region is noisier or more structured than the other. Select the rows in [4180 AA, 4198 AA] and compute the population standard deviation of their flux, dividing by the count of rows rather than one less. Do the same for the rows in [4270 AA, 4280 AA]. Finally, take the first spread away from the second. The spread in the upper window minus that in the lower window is 1.0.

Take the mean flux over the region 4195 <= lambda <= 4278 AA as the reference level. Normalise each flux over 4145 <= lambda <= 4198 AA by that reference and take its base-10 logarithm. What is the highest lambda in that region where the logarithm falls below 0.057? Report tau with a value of 4191.5 AA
